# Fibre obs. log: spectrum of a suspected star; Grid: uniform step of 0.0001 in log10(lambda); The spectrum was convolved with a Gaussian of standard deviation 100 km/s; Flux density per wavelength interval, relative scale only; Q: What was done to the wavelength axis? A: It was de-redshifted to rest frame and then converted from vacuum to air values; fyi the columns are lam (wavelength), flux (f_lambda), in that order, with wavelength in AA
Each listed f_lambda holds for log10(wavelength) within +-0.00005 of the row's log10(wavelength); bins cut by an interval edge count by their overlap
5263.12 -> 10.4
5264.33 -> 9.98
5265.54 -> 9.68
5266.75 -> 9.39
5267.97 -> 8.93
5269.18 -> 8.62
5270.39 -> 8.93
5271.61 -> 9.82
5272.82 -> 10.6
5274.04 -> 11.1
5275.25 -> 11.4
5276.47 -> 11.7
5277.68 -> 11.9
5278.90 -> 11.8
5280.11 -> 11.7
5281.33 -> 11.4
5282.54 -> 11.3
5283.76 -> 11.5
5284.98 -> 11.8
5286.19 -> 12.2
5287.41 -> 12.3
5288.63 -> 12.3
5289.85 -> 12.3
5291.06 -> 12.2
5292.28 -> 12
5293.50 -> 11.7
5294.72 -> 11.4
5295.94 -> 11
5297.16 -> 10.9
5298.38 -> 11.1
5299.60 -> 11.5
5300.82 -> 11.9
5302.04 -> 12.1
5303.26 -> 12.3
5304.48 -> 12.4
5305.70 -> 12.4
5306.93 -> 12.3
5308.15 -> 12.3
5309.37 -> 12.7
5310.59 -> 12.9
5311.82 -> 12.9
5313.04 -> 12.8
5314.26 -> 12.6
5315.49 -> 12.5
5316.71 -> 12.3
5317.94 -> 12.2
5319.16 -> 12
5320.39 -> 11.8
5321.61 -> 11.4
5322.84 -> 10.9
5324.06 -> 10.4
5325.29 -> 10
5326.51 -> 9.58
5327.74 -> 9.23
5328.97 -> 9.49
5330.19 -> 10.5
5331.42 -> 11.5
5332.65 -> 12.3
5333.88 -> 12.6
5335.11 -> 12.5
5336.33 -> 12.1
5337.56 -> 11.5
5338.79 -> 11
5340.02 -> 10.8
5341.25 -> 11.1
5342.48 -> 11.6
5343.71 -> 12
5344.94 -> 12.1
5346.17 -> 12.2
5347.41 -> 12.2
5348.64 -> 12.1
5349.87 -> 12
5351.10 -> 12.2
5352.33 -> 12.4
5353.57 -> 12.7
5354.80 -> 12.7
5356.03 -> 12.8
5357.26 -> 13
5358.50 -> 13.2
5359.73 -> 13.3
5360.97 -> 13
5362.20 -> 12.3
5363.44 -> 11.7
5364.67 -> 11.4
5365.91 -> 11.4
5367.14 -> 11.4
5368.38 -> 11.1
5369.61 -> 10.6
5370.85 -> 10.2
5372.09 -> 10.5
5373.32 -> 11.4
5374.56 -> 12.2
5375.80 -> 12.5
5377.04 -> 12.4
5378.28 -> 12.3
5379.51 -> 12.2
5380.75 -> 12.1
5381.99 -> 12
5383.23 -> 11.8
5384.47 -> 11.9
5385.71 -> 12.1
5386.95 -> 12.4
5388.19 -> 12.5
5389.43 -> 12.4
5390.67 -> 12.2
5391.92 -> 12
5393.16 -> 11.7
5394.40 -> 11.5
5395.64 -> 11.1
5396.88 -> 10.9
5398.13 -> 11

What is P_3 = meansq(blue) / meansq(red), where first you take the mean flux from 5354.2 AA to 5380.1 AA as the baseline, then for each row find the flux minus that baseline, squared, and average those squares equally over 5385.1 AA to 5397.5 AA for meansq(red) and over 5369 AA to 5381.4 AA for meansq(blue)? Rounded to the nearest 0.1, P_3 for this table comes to 2.8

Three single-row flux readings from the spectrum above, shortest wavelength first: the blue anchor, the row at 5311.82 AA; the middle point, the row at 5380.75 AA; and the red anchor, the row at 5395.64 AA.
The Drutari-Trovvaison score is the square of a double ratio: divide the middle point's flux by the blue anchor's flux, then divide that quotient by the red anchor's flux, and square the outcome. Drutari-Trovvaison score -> 0.0071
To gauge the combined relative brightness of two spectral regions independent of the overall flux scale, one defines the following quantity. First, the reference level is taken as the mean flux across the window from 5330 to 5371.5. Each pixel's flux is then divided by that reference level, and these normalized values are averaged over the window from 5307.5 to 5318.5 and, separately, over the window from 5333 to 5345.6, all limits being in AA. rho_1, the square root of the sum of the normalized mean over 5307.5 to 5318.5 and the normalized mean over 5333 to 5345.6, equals 1.43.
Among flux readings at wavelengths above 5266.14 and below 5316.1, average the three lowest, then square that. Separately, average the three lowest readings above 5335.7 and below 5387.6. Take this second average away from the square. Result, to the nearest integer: 67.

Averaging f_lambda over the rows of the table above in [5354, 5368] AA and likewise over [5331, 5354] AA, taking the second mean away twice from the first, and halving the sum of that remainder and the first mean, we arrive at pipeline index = 0.4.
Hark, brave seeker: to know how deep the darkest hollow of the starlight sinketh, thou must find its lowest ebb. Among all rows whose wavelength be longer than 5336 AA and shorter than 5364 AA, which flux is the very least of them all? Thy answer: 10.8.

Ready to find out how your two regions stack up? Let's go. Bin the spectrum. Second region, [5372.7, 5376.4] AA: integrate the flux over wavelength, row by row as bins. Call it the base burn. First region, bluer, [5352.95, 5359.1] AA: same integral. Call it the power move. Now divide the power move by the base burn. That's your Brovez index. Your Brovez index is 1.8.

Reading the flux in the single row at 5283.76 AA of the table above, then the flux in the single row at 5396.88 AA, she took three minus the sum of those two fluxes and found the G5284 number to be -19.4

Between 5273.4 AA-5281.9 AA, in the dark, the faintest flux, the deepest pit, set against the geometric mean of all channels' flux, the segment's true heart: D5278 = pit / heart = 0.960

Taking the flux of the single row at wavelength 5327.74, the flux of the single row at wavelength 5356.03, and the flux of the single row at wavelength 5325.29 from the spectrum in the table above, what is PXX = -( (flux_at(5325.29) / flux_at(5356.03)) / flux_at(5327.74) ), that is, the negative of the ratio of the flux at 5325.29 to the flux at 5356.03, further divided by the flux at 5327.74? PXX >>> -0.085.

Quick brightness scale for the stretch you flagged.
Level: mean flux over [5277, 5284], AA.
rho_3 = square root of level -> 3.41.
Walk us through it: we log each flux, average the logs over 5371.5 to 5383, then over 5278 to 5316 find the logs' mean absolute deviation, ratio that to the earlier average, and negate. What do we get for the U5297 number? -0.016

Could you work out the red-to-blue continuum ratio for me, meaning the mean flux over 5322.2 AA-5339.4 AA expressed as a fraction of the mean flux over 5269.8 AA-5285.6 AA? 0.98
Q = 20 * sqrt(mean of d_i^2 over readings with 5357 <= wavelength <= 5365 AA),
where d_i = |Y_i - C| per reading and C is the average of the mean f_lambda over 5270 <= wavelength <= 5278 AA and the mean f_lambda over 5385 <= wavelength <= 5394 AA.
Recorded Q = 26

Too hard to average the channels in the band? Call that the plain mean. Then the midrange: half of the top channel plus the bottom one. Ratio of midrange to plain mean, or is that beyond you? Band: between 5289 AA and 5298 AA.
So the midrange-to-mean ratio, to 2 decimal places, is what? 1.00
